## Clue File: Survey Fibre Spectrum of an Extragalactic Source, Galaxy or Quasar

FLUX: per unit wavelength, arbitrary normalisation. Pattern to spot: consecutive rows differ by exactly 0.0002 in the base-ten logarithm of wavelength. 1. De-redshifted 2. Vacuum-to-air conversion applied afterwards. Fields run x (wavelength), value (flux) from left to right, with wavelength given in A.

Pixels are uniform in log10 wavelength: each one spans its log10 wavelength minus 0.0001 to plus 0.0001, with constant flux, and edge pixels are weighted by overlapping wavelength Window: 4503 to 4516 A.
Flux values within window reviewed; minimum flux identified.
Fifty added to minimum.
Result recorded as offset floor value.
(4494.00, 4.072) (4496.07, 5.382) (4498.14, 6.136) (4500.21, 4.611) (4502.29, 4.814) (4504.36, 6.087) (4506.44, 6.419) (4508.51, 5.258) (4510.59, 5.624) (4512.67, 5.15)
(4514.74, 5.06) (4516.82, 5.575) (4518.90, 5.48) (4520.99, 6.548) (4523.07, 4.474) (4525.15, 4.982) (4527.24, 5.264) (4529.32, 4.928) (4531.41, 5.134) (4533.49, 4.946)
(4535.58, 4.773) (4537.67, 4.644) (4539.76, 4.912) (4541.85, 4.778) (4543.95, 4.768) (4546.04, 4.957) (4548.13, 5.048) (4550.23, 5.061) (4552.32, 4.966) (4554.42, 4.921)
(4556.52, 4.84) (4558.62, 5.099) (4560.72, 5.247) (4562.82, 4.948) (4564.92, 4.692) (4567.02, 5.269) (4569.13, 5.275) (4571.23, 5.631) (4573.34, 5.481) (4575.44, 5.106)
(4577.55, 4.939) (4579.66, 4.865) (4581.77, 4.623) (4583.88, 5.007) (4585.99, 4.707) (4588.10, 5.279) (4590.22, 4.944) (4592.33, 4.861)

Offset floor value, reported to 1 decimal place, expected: 55.1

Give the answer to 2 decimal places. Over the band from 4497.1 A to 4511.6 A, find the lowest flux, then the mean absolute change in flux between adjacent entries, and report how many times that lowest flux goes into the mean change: 0.18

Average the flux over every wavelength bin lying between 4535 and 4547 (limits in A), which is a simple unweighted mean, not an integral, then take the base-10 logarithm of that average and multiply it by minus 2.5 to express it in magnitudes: -1.70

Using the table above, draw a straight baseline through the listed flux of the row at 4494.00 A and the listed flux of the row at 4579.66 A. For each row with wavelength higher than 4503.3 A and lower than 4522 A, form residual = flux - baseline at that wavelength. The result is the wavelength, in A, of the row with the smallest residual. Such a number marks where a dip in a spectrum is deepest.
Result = 4514.74 A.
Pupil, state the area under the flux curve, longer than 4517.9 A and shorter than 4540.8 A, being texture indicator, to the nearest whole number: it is 117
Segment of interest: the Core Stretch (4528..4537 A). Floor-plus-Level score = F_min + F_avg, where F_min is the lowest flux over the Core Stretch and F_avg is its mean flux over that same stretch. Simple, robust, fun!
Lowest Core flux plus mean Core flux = 9.72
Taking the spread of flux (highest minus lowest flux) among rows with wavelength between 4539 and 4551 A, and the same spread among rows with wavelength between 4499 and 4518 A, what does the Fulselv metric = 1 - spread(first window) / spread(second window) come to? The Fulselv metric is 0.84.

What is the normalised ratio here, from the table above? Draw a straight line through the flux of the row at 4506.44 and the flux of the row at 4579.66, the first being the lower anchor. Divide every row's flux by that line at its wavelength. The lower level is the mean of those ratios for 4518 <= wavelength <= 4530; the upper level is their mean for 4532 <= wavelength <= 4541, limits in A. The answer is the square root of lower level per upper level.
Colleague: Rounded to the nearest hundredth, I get 1.02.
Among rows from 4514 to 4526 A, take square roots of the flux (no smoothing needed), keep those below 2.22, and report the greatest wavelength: 4523.07 A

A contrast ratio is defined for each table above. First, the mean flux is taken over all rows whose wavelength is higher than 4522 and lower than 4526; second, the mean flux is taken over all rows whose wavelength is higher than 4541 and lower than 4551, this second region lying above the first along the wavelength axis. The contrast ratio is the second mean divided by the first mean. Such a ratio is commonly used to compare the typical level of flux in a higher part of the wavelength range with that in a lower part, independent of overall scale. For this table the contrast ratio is 1.04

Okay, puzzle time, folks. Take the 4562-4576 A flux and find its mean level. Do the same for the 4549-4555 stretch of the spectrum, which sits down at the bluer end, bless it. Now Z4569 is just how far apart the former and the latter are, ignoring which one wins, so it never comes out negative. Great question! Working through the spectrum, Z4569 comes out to 0.22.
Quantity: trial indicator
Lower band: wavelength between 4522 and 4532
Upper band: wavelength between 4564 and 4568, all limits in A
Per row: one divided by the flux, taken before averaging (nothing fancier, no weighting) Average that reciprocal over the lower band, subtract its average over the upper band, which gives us 0.001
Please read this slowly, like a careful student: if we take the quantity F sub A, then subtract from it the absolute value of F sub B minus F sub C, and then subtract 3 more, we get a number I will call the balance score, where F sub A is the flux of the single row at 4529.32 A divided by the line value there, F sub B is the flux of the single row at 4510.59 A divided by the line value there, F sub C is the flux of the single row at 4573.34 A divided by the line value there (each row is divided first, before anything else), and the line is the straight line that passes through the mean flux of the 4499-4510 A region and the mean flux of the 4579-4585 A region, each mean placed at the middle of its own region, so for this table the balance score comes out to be -2.14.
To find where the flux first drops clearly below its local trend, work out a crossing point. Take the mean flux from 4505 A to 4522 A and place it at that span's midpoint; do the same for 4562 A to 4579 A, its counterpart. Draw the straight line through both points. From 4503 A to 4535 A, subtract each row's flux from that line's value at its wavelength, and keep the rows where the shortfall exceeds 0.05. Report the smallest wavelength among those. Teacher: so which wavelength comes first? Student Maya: 4508.51 A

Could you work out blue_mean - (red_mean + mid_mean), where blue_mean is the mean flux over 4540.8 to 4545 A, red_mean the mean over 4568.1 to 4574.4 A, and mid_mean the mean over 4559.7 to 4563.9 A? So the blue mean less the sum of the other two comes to -5.8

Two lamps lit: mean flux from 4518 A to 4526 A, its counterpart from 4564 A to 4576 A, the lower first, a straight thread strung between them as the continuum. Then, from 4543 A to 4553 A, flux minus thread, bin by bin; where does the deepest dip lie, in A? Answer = 4543.95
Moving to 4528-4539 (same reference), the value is 4537.67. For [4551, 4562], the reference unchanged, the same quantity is 4556.52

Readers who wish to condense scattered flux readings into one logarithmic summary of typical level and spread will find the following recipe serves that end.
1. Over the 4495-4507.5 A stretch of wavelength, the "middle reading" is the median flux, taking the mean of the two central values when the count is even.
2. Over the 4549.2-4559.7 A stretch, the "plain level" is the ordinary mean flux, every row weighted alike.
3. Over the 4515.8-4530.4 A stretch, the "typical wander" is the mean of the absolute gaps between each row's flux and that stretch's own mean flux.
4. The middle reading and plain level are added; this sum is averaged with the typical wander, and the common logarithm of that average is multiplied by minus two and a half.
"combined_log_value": -1.87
